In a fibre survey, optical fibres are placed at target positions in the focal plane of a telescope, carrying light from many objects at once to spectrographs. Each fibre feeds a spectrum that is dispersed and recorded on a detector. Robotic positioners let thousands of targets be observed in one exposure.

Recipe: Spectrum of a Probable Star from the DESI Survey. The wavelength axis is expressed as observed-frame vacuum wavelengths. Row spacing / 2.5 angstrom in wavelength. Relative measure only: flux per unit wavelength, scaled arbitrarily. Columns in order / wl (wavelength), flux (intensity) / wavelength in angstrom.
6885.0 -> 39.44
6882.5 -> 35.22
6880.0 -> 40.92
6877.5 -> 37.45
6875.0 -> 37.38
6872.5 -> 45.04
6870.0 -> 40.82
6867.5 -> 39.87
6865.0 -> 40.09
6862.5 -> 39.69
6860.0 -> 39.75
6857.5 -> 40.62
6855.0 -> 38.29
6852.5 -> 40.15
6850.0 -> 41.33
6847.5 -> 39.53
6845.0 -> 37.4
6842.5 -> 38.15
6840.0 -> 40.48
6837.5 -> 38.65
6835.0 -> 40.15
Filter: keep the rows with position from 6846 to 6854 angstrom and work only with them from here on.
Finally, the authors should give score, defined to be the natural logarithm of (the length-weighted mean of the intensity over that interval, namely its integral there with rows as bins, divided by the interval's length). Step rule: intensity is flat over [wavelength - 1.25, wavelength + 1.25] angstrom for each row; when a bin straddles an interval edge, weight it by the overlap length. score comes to 3.69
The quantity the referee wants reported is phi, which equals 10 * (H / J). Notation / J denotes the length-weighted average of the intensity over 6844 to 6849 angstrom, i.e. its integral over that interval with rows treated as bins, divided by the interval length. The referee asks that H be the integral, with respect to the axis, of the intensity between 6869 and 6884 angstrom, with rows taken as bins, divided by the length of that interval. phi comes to 10.2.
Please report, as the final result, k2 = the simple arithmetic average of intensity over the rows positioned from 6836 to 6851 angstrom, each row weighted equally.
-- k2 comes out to 39.3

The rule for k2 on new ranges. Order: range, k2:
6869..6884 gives 39.5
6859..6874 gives 40.9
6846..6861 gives 39.9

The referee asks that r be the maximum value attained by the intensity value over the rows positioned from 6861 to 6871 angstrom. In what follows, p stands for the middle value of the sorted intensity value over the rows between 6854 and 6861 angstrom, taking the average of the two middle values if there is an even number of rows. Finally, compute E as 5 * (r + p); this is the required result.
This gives 403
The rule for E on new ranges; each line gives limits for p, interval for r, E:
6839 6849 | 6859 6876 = 419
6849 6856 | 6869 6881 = 426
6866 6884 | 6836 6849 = 402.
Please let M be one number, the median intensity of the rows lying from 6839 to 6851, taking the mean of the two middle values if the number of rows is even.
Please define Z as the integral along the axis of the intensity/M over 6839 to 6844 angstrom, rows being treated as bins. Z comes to 5.0 angstrom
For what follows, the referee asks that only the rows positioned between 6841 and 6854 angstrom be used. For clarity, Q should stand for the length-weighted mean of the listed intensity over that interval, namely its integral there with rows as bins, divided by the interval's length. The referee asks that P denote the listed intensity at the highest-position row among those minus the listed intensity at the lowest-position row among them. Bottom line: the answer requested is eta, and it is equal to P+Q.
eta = 41.3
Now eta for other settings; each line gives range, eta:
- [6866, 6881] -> 41.3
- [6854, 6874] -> 47.3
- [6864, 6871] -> 41.0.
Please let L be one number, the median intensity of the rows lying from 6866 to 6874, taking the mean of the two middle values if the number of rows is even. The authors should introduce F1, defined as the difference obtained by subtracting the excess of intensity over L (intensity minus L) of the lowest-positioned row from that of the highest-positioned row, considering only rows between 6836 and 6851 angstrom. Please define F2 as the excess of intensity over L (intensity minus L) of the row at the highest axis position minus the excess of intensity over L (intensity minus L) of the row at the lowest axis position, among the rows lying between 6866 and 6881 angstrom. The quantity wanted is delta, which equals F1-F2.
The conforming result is 1.6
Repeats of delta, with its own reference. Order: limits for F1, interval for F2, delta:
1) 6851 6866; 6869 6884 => 5.5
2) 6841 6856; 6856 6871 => -0.1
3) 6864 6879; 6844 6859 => -5.9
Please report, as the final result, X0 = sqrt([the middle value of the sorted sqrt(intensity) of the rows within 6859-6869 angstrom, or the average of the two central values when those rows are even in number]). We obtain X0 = 2.51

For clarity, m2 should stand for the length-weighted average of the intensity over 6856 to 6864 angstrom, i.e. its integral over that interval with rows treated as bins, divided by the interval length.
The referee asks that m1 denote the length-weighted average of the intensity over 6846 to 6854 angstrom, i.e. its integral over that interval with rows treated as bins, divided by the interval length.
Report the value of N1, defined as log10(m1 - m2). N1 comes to -0.67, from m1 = 40.2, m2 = 40.0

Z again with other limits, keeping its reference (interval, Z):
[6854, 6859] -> 5.0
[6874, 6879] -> 4.8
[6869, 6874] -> 5.4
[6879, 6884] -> 4.8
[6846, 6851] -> 5.1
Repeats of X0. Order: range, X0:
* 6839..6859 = 2.51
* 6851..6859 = 2.52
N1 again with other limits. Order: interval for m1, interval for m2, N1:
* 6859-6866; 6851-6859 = -1.01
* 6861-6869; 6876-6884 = 0.30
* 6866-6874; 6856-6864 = 0.24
